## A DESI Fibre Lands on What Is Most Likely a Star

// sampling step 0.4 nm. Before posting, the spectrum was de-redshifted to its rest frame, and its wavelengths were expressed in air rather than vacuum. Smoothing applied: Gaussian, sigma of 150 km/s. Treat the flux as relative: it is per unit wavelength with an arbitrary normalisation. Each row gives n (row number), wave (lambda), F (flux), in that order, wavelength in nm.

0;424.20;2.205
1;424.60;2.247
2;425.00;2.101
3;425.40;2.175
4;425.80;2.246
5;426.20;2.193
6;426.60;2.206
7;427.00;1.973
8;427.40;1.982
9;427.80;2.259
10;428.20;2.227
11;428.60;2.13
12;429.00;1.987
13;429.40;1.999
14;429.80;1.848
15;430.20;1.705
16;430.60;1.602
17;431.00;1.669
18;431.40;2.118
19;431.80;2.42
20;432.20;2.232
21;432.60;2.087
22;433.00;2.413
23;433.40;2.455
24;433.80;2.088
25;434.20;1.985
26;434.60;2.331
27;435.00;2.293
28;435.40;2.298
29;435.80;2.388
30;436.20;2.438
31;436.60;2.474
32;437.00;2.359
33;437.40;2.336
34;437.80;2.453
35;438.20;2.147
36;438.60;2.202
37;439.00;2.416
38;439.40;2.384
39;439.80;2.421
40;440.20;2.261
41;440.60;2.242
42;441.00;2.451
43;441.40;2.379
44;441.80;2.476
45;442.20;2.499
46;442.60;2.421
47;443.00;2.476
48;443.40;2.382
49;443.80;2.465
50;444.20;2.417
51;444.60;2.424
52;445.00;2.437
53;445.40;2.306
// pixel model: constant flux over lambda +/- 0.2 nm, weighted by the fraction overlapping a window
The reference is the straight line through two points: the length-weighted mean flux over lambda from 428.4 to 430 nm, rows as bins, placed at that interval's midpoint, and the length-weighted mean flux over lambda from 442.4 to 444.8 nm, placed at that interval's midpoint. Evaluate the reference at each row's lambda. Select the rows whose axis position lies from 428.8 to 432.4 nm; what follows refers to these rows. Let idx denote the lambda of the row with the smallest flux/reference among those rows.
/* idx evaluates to 430.60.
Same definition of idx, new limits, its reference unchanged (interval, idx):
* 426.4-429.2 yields 429.00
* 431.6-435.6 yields 434.20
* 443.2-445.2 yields 443.40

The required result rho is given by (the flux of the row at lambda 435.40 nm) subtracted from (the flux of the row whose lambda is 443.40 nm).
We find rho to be 0.08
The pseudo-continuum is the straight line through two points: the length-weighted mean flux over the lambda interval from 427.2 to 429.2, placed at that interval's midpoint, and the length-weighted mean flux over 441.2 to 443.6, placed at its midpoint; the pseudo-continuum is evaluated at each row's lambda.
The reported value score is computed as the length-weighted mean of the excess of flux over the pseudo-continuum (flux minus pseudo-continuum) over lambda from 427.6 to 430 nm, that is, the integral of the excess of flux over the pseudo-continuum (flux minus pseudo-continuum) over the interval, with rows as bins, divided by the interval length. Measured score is -0.06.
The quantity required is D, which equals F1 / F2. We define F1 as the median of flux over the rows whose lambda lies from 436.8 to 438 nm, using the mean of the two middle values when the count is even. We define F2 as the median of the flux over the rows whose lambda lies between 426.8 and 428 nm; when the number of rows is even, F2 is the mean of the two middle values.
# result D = 1.2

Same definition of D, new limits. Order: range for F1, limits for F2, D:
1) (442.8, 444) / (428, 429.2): 1.2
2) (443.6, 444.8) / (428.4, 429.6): 1.2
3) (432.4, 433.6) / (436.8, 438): 1.0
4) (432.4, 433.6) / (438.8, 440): 1.0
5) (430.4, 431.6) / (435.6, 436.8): 0.7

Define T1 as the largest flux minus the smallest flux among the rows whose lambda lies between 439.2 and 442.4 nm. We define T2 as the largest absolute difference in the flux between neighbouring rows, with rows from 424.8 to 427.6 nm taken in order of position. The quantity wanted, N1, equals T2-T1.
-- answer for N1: -0.02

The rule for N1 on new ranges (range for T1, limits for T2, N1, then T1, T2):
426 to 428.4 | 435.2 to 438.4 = 0.02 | 0.29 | 0.31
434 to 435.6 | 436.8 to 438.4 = -0.04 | 0.35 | 0.31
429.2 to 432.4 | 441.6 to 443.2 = -0.74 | 0.82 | 0.08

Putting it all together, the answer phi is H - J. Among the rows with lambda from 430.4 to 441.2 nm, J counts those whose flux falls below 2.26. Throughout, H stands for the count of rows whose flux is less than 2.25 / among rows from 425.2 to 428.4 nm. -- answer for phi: -3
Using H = 7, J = 10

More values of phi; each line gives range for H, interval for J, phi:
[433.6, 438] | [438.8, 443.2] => 1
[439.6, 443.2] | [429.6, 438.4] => -9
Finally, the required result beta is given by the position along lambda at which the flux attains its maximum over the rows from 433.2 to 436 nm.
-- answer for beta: 433.40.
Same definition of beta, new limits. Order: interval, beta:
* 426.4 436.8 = 436.60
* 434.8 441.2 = 436.60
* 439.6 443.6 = 442.20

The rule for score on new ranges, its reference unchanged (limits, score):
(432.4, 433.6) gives 0.09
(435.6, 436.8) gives 0.14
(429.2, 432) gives -0.26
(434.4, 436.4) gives 0.07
